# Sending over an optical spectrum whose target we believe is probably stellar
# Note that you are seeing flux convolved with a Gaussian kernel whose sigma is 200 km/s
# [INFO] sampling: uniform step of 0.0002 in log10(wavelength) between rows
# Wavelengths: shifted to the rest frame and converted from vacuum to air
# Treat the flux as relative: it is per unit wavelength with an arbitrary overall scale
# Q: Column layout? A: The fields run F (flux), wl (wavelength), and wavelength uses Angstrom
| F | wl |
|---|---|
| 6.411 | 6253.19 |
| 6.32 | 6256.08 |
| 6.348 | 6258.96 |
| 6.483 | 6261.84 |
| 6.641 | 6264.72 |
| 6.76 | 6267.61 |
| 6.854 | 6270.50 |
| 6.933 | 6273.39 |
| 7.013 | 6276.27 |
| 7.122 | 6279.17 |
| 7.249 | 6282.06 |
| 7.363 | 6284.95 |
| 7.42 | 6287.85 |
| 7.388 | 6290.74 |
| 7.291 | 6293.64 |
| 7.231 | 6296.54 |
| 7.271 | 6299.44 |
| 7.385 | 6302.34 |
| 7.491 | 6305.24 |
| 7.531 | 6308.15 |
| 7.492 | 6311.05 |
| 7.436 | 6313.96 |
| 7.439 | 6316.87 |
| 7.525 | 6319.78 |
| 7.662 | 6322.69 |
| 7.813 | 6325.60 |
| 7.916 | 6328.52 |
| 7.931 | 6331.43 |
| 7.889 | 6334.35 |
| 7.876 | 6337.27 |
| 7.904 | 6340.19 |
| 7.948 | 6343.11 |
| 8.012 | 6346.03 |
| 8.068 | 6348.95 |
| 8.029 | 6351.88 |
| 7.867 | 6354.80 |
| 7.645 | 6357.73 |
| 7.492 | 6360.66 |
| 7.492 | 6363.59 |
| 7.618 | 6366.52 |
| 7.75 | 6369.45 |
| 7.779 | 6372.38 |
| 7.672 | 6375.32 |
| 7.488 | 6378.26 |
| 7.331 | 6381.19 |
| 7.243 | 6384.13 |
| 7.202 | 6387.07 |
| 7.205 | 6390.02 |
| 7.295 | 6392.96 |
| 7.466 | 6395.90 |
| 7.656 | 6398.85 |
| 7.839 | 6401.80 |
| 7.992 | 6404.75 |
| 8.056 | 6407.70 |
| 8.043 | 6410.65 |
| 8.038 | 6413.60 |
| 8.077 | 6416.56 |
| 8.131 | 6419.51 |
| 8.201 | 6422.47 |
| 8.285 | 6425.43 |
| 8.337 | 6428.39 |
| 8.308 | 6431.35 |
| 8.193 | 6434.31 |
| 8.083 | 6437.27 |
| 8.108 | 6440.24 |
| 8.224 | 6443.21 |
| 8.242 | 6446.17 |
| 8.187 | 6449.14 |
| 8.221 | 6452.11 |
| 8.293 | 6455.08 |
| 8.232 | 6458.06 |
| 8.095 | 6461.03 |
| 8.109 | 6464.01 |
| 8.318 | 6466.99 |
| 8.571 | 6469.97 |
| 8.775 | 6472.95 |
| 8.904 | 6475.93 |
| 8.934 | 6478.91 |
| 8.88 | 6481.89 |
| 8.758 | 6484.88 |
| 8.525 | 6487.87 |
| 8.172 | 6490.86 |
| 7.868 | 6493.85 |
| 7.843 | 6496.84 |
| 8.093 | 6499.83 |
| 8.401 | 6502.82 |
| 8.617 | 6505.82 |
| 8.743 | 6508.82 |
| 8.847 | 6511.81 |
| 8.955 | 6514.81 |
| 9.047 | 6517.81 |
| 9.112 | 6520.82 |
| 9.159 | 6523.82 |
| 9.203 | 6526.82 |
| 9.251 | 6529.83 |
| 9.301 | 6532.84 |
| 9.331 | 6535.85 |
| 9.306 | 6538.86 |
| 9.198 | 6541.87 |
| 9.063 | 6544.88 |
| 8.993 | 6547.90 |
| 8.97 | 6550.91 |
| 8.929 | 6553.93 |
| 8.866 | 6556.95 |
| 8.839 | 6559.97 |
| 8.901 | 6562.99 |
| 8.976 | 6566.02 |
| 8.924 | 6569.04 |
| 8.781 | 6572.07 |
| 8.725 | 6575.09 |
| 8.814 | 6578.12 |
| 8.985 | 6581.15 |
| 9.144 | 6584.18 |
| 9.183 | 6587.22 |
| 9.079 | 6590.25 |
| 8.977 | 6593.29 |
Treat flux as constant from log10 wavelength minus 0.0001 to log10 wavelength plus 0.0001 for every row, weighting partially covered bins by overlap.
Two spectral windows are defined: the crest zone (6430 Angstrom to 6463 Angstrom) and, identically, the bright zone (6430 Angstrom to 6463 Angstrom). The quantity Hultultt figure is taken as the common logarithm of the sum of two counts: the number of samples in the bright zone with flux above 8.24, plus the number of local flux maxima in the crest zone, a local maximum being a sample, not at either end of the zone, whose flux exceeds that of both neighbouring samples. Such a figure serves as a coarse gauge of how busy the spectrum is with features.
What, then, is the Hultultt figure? 0.70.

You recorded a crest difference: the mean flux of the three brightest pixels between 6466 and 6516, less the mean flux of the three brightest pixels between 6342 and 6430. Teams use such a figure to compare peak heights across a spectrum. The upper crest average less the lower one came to 0.66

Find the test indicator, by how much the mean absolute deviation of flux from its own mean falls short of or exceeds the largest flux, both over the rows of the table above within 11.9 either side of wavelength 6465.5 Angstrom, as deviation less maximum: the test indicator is -8.7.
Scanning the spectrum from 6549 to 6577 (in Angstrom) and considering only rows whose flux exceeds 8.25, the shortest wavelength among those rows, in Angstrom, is 6550.91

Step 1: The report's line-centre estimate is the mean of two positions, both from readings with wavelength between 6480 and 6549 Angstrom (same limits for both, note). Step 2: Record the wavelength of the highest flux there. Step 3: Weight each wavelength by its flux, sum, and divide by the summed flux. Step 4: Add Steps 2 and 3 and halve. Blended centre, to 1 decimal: 6525.7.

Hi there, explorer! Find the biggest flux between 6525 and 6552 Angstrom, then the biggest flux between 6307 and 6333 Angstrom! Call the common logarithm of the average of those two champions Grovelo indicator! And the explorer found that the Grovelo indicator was 0.936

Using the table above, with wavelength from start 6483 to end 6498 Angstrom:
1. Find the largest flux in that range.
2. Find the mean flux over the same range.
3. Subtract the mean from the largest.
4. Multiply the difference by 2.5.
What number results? 1.3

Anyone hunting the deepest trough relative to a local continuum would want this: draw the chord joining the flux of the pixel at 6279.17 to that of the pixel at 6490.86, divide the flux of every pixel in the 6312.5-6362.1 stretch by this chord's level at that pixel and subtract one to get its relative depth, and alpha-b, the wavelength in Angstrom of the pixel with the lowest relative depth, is 6360.66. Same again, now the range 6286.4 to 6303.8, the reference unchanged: 6296.54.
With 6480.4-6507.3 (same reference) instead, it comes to 6496.84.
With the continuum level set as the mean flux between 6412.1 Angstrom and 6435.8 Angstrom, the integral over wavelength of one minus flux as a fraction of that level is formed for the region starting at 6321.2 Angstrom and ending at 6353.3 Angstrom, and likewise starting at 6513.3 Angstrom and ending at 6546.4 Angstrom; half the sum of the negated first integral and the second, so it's -2.5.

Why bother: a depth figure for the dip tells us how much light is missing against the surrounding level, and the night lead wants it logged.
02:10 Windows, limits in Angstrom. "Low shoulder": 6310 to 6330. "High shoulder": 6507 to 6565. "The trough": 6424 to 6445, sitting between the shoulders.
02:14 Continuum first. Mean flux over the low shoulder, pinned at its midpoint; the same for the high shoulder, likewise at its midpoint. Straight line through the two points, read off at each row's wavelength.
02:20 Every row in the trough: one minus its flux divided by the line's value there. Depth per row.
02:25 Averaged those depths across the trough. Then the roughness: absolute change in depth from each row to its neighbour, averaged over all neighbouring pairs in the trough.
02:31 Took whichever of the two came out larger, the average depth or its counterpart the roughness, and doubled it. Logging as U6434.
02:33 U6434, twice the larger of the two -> 0.037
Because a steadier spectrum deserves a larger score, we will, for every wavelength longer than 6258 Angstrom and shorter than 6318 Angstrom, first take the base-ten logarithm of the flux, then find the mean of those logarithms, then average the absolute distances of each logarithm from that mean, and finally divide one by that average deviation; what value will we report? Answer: 56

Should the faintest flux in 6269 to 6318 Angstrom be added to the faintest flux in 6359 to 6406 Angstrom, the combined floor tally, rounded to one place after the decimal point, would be 14.1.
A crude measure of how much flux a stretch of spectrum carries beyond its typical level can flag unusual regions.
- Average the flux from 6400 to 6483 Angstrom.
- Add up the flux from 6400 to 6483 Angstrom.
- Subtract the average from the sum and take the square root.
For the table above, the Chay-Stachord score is 15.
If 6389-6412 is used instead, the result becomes 7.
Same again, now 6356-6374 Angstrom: 6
